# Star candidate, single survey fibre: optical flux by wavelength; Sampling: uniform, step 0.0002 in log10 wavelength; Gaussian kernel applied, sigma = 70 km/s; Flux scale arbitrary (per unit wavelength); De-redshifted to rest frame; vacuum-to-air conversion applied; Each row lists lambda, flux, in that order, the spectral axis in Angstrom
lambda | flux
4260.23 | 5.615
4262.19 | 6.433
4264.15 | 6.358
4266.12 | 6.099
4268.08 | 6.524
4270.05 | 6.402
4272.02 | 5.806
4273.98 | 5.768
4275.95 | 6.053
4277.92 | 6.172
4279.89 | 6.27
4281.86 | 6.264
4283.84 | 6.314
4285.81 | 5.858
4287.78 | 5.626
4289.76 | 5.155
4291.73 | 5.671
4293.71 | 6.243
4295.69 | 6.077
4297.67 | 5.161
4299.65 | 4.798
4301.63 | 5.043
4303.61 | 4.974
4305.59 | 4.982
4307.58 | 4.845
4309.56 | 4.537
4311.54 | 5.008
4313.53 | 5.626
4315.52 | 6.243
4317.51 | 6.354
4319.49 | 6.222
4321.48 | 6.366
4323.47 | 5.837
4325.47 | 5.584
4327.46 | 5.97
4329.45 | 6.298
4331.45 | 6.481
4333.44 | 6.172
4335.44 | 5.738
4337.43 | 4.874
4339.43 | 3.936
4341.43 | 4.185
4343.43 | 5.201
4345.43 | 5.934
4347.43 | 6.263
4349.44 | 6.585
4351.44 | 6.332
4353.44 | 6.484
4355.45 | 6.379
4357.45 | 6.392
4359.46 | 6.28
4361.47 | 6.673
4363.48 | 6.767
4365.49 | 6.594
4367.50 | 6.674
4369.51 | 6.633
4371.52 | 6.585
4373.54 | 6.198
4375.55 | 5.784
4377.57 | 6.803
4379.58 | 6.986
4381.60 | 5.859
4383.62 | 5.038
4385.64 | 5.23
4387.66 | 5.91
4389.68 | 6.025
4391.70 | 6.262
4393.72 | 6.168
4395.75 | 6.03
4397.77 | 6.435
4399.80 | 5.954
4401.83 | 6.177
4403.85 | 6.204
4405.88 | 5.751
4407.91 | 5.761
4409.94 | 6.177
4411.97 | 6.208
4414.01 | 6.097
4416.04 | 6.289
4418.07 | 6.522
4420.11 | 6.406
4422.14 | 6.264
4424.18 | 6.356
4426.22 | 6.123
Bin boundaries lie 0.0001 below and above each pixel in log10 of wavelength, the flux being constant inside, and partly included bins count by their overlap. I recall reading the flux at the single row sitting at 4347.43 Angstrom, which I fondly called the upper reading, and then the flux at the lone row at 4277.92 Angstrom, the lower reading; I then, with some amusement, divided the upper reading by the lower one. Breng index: 1.01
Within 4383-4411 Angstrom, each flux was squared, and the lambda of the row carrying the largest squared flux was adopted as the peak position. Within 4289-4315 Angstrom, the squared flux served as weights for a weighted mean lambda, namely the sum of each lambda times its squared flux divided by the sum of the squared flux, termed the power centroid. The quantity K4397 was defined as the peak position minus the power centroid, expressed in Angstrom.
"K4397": 96.8 Angstrom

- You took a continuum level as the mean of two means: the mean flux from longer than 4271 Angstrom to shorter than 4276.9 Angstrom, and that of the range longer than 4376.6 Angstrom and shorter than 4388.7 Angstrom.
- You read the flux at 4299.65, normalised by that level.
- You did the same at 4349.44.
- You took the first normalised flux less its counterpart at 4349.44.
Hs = -0.30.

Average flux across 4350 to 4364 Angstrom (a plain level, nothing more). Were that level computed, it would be 6.5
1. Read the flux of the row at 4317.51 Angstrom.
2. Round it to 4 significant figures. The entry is 6.354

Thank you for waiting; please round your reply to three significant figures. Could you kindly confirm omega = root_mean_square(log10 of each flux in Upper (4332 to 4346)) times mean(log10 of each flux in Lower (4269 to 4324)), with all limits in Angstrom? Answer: 0.535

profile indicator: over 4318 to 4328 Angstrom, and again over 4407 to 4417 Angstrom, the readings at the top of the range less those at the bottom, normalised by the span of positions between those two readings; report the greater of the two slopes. 0.065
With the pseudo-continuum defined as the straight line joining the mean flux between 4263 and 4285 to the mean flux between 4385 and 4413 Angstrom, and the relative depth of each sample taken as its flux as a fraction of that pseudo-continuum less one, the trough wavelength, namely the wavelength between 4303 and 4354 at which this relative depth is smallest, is 4339.43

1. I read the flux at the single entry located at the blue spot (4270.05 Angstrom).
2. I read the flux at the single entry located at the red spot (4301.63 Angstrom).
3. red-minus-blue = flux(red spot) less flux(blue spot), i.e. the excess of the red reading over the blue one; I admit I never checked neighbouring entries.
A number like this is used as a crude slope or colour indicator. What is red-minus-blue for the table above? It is -1.4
